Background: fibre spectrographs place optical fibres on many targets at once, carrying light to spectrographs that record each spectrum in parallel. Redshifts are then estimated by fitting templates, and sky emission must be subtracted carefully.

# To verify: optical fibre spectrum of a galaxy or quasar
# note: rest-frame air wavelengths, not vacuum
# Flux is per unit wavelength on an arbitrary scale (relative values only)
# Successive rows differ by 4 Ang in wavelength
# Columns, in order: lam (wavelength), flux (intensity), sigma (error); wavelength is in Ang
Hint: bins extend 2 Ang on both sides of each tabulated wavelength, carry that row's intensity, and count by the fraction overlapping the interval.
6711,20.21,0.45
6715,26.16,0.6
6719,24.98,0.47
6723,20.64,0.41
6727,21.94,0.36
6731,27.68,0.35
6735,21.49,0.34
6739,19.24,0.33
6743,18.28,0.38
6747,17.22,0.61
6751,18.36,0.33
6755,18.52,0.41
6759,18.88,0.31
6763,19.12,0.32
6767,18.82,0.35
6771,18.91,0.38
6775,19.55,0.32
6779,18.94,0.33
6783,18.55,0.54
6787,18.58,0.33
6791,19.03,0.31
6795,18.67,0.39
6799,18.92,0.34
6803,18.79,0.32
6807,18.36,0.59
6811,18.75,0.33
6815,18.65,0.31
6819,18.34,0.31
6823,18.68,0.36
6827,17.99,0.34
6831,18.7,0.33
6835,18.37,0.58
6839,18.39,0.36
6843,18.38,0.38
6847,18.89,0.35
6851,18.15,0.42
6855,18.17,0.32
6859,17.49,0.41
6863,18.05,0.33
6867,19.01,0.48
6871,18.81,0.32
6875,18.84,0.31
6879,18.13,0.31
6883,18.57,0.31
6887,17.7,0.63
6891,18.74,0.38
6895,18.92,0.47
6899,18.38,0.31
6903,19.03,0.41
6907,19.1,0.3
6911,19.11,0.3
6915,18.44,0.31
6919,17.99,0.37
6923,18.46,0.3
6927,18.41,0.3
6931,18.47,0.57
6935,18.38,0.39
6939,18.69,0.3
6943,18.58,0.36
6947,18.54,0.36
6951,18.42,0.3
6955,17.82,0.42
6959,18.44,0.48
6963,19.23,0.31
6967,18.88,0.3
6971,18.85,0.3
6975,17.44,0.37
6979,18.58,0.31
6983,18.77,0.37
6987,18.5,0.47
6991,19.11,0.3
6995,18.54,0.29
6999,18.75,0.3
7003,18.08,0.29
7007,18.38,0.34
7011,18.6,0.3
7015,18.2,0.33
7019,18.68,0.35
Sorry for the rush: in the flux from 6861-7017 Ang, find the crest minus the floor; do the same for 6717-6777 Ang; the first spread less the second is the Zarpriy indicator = -8.7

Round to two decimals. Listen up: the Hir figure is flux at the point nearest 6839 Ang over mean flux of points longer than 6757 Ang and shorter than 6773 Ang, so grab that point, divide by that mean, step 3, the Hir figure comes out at 0.97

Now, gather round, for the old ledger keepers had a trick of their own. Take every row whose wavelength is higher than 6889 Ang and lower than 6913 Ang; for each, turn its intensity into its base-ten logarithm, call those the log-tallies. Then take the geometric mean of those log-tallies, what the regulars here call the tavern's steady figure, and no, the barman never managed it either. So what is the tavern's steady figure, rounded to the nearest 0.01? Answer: 1.28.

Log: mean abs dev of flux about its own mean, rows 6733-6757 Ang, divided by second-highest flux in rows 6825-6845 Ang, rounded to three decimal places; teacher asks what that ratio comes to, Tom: 0.055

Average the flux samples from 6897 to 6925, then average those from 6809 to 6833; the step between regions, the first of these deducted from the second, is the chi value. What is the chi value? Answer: -0.13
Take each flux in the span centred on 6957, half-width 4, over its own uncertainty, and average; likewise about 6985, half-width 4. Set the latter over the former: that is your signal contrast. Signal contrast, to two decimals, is 1.11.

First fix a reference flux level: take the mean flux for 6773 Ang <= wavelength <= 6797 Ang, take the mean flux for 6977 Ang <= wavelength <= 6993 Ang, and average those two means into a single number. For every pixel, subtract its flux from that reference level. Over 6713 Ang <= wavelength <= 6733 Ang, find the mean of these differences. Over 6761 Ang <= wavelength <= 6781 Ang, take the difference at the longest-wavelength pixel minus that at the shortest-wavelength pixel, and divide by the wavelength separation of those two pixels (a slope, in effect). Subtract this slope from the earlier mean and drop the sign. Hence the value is 5.5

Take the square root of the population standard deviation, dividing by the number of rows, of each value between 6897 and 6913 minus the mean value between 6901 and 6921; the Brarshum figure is 0.552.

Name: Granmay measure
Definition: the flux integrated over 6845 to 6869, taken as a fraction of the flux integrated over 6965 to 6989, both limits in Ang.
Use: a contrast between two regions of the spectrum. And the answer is 0.99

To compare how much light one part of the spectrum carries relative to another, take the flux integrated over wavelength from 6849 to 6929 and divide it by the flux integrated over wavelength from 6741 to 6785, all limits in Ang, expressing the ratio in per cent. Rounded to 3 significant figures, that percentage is 180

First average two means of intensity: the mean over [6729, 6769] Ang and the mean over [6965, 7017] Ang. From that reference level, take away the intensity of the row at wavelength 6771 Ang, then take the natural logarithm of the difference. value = -1.5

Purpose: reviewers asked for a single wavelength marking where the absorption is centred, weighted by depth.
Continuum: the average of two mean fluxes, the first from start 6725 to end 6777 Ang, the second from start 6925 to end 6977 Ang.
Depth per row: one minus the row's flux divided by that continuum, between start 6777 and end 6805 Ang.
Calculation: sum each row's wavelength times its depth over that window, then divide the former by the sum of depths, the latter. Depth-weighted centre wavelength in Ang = 6790.4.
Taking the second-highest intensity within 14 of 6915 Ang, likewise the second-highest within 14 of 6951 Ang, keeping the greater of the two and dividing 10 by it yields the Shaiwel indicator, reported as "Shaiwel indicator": 0.524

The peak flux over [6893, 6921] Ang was 19.11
